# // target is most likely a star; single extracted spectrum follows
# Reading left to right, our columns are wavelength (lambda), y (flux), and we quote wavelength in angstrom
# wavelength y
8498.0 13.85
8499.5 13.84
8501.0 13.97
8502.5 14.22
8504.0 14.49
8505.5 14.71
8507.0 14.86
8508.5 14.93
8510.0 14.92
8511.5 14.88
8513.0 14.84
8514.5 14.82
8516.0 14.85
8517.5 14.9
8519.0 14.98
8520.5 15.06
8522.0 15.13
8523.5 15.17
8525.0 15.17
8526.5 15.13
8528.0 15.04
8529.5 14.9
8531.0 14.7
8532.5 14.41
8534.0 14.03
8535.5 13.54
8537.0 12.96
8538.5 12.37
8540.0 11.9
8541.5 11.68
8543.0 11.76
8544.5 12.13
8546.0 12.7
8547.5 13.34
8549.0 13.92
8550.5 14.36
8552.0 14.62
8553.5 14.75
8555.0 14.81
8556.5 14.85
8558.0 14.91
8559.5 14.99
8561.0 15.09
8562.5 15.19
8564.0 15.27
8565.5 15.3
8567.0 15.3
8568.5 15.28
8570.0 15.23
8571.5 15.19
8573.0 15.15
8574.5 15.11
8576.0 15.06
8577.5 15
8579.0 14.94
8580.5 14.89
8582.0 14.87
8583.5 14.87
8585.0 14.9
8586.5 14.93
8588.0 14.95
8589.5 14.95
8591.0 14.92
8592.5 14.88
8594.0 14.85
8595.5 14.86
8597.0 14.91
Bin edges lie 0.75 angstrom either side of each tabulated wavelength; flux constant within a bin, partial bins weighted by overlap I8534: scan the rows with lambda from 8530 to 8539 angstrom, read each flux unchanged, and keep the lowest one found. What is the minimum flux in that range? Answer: 12.37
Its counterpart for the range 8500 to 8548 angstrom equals 11.68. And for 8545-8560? 12.7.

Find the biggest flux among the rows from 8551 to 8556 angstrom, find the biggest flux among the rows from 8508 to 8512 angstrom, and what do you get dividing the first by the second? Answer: 0.99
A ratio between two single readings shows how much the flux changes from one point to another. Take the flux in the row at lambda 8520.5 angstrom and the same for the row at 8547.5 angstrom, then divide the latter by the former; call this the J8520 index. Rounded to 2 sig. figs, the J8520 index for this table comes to 0.89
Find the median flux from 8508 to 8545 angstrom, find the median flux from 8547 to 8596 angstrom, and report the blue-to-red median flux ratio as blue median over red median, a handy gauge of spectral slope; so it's 0.99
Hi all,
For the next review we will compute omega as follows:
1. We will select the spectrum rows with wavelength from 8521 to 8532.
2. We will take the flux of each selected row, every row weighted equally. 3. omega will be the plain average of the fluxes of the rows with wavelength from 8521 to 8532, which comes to 15.0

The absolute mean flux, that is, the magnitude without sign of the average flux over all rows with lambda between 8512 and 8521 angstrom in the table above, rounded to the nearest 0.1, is 14.9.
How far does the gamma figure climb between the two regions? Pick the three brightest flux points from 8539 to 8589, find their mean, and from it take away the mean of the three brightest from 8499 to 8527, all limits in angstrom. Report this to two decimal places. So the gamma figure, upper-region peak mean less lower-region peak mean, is 0.14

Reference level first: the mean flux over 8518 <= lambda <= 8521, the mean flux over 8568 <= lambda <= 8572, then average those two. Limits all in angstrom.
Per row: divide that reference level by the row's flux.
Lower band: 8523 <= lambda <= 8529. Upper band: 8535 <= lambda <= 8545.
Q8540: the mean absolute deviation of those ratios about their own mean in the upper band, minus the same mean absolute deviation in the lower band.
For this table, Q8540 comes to 0.05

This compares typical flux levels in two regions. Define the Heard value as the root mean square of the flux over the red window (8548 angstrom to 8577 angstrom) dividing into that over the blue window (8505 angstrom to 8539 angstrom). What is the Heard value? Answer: 0.98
